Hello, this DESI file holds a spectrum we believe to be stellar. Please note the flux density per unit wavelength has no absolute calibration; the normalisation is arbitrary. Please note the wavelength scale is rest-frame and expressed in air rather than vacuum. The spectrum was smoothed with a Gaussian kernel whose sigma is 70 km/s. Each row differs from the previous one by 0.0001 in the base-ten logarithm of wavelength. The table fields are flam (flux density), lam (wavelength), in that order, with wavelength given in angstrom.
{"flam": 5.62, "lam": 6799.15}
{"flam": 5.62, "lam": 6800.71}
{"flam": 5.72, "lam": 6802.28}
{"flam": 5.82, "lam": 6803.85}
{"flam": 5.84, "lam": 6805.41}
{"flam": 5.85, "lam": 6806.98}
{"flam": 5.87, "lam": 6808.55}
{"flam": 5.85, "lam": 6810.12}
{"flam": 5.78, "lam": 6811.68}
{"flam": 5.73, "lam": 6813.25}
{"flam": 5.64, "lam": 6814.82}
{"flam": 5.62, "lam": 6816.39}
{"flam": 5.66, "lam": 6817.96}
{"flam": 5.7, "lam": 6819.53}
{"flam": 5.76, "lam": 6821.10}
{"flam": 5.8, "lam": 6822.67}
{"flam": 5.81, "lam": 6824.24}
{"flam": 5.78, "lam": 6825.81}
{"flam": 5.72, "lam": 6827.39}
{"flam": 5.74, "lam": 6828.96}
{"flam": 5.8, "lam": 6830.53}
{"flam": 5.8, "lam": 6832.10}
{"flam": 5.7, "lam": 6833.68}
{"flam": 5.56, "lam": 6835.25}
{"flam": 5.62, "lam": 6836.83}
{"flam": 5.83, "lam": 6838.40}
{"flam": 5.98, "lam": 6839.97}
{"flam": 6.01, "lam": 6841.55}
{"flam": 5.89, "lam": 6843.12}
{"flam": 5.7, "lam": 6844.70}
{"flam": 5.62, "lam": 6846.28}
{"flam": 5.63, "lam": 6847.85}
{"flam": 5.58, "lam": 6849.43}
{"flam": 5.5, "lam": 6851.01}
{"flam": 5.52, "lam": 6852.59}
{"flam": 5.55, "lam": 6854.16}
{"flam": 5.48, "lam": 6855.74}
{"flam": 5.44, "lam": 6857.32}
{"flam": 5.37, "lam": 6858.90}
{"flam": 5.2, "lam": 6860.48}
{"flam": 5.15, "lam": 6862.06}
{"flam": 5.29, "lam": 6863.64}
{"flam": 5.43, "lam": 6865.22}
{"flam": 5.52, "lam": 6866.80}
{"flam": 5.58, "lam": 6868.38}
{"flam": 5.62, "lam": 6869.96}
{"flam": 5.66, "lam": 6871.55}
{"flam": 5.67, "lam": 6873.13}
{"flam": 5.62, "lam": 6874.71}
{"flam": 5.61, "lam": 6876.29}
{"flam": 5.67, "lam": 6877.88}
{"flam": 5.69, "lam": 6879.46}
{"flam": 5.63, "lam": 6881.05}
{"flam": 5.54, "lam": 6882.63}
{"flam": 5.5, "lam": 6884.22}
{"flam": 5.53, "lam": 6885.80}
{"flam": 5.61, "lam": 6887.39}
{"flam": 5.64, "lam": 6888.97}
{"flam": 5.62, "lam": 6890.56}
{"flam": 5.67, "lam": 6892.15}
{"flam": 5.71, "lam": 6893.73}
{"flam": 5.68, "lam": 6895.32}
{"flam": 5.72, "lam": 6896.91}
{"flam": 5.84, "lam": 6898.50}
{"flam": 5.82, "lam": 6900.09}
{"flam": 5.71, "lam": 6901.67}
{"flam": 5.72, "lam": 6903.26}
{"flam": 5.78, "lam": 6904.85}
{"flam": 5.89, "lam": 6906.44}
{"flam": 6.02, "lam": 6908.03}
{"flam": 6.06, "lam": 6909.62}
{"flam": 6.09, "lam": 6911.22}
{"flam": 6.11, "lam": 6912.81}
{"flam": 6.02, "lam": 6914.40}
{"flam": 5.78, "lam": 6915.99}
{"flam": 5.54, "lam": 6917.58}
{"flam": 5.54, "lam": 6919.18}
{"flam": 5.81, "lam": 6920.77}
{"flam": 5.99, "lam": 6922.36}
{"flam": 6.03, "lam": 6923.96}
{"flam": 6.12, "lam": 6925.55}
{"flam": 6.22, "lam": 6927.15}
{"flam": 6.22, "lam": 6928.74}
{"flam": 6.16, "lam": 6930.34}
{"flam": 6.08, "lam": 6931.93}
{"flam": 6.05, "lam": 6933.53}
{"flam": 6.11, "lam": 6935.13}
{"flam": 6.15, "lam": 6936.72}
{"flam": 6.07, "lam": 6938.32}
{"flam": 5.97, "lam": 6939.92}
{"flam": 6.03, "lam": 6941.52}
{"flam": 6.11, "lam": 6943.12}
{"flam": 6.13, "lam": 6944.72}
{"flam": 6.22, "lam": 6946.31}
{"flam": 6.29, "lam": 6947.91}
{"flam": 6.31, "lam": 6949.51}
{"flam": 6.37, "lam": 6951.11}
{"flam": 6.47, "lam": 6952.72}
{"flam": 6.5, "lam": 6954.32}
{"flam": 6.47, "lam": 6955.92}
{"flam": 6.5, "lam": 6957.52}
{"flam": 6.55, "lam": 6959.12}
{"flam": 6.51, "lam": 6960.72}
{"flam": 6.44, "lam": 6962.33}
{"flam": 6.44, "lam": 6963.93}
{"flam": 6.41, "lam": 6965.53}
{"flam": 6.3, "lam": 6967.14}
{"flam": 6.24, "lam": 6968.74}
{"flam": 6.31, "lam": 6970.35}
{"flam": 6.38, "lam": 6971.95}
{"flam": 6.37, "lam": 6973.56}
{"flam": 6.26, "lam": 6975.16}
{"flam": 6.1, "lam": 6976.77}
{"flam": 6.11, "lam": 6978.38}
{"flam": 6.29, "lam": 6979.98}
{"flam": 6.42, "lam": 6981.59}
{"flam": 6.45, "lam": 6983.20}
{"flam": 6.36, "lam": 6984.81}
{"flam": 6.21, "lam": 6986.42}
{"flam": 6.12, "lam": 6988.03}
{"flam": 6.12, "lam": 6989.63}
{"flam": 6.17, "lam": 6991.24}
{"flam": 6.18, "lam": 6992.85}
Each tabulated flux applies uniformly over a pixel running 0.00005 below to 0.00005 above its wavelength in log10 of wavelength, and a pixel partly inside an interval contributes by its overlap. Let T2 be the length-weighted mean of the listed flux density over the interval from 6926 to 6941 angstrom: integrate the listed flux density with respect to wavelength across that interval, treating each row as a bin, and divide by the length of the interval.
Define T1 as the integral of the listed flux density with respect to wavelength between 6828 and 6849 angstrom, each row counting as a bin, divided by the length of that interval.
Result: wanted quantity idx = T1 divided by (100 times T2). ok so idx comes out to 0.0094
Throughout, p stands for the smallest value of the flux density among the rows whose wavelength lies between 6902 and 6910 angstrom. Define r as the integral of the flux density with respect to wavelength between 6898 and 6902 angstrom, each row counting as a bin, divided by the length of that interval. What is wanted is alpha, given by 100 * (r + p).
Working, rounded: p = 5.72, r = 5.8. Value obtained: 1153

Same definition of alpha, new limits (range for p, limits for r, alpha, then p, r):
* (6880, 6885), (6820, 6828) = 1127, 5.5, 5.8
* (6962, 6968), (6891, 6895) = 1198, 6.3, 5.7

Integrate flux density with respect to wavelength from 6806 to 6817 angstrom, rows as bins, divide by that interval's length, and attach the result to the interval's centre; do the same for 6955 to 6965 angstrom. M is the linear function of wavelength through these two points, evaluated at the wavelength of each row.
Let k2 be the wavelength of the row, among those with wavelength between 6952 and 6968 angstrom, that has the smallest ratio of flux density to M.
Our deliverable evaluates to 6967.14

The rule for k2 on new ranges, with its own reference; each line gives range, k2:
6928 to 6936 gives 6933.53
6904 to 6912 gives 6904.85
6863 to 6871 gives 6863.64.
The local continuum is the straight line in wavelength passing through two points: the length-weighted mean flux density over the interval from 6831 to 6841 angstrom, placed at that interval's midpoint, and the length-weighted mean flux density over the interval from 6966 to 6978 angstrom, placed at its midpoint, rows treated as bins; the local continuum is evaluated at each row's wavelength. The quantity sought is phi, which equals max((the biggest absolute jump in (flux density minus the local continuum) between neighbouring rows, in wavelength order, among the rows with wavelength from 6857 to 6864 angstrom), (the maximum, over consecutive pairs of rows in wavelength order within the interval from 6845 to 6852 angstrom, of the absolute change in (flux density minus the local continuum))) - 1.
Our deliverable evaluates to -0.82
